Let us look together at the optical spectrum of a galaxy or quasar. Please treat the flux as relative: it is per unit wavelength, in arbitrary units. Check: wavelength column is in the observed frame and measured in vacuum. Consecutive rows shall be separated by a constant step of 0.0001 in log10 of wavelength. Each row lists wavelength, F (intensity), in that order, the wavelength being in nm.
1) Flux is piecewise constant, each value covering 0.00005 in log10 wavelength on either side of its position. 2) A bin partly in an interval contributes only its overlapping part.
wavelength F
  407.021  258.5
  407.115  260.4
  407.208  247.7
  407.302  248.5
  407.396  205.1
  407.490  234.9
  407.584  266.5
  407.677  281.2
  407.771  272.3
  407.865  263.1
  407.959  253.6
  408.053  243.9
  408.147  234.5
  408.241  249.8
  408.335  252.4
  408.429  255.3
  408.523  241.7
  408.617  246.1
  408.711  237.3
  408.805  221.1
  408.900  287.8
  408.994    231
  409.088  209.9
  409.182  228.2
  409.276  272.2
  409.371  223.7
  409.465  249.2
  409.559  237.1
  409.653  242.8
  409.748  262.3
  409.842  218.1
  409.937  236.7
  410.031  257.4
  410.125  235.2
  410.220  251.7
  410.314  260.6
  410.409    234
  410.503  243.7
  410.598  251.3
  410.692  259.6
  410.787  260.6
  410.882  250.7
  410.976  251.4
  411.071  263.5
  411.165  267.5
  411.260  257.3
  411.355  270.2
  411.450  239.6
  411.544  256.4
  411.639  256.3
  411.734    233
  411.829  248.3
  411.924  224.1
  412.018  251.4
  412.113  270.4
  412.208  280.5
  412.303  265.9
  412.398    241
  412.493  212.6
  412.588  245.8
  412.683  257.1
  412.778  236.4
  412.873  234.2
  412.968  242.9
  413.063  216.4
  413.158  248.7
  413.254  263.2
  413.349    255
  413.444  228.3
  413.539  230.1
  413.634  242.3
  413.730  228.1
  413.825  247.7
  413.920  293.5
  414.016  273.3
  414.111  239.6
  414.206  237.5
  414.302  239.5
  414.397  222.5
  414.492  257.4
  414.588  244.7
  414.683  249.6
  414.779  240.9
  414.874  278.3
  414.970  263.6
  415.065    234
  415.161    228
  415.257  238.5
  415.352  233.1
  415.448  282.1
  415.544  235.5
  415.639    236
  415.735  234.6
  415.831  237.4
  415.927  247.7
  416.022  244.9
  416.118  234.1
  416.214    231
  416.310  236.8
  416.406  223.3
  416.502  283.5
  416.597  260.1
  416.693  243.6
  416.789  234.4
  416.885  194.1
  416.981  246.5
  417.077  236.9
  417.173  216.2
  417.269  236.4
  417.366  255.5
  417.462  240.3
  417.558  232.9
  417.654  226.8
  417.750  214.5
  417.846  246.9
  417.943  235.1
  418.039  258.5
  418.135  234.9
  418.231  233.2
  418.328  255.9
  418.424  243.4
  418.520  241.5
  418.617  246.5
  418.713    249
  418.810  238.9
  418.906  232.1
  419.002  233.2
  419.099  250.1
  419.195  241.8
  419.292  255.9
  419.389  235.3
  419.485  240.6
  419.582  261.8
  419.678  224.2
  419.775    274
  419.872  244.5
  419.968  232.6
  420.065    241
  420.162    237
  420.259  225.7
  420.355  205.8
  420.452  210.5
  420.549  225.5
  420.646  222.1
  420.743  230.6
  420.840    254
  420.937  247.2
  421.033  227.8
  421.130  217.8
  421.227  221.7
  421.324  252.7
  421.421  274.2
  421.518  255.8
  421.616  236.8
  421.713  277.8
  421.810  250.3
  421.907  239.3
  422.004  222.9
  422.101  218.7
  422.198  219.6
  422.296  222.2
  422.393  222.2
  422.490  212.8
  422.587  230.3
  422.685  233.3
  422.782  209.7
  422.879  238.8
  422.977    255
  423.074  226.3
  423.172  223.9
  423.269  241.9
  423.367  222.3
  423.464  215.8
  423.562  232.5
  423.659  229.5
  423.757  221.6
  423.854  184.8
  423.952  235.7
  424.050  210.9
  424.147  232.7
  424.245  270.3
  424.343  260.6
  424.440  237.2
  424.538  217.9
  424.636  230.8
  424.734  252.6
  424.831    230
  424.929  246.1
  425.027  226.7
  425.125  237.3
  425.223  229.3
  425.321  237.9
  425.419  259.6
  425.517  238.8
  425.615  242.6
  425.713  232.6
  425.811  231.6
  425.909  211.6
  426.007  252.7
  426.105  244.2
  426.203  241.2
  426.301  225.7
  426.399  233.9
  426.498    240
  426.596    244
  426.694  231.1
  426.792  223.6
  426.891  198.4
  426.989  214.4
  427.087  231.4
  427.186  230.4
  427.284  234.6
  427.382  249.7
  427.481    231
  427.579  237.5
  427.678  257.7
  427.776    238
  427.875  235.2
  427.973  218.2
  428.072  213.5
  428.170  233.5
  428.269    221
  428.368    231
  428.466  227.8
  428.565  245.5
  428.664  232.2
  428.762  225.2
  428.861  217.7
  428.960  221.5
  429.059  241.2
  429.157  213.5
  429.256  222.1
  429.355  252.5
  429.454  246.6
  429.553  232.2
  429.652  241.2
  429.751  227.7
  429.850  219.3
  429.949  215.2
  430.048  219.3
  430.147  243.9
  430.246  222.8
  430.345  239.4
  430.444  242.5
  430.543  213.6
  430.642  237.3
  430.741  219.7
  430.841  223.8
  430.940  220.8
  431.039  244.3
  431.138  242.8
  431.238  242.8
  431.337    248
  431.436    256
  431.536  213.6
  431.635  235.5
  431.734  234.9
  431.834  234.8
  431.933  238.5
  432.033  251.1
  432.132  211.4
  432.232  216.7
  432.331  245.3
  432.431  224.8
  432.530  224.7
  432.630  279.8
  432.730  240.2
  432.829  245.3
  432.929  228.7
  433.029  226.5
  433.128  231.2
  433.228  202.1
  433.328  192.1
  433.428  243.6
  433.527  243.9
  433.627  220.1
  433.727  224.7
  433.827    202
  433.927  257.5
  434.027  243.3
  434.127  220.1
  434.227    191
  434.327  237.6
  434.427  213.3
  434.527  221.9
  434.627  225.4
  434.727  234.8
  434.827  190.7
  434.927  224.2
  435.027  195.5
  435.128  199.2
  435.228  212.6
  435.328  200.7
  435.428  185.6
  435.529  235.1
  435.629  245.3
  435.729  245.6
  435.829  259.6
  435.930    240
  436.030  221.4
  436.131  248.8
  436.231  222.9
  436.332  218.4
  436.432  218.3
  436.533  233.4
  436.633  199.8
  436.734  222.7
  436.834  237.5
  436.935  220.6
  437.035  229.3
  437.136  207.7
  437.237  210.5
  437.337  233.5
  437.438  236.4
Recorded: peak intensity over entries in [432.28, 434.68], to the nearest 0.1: 279.8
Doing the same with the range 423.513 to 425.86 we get 270.3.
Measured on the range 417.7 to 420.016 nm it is 274.0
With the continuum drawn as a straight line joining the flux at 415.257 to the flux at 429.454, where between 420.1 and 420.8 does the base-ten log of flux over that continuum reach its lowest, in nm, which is 420.355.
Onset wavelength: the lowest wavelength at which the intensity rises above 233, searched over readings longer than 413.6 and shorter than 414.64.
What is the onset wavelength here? 413.634 nm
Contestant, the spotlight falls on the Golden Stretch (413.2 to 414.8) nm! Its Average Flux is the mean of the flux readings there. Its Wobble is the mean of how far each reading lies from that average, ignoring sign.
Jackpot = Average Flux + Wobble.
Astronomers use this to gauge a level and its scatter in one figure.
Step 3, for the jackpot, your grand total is 260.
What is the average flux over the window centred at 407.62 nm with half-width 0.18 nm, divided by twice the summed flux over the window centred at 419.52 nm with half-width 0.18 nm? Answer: 0.137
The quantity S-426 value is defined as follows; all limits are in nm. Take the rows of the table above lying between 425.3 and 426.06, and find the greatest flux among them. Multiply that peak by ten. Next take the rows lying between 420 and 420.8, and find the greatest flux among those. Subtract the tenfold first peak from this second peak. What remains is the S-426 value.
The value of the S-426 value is -2355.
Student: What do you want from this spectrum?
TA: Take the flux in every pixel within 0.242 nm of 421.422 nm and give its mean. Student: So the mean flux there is 248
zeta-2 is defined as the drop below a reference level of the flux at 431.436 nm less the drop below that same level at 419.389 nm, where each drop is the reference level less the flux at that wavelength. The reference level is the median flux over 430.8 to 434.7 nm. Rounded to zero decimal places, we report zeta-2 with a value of -21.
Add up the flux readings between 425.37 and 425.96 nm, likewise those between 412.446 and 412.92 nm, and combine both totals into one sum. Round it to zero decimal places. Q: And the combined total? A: 2603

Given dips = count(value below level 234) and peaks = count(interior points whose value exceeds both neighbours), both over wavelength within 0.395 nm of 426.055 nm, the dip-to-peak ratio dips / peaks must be 5.0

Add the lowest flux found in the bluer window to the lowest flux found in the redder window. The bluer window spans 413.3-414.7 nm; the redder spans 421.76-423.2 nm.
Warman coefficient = 432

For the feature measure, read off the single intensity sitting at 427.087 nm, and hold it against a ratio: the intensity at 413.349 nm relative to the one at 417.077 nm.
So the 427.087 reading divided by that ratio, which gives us 215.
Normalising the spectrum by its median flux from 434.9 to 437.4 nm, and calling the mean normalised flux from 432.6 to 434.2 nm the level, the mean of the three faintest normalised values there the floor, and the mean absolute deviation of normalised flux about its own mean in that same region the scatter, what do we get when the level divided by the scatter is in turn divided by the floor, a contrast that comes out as 15.4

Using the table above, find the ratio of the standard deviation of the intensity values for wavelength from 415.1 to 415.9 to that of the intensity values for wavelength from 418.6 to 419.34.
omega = 2.0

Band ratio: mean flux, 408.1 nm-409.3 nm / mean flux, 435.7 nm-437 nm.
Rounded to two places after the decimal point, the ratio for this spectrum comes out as 1.06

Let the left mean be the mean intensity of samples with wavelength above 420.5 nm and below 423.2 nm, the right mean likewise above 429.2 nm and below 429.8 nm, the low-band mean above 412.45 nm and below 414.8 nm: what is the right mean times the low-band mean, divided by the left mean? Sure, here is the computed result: 246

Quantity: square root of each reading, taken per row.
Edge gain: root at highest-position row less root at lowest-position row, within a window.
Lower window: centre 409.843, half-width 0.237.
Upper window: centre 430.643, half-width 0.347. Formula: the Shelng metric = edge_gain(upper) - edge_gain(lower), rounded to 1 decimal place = -1.1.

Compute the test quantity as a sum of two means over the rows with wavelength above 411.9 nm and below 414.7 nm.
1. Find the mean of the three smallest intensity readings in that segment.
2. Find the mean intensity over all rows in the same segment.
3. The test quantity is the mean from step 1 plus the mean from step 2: 463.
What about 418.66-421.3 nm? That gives 448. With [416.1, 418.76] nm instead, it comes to 447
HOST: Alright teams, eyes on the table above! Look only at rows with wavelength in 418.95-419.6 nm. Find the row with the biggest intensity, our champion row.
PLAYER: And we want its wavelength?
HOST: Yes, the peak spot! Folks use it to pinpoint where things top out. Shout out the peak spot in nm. 419.582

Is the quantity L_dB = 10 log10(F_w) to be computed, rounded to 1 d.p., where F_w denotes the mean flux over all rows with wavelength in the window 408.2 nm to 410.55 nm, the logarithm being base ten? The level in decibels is 23.9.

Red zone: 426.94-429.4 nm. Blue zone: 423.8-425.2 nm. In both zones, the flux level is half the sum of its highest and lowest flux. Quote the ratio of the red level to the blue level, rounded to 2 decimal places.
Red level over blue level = 1.04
